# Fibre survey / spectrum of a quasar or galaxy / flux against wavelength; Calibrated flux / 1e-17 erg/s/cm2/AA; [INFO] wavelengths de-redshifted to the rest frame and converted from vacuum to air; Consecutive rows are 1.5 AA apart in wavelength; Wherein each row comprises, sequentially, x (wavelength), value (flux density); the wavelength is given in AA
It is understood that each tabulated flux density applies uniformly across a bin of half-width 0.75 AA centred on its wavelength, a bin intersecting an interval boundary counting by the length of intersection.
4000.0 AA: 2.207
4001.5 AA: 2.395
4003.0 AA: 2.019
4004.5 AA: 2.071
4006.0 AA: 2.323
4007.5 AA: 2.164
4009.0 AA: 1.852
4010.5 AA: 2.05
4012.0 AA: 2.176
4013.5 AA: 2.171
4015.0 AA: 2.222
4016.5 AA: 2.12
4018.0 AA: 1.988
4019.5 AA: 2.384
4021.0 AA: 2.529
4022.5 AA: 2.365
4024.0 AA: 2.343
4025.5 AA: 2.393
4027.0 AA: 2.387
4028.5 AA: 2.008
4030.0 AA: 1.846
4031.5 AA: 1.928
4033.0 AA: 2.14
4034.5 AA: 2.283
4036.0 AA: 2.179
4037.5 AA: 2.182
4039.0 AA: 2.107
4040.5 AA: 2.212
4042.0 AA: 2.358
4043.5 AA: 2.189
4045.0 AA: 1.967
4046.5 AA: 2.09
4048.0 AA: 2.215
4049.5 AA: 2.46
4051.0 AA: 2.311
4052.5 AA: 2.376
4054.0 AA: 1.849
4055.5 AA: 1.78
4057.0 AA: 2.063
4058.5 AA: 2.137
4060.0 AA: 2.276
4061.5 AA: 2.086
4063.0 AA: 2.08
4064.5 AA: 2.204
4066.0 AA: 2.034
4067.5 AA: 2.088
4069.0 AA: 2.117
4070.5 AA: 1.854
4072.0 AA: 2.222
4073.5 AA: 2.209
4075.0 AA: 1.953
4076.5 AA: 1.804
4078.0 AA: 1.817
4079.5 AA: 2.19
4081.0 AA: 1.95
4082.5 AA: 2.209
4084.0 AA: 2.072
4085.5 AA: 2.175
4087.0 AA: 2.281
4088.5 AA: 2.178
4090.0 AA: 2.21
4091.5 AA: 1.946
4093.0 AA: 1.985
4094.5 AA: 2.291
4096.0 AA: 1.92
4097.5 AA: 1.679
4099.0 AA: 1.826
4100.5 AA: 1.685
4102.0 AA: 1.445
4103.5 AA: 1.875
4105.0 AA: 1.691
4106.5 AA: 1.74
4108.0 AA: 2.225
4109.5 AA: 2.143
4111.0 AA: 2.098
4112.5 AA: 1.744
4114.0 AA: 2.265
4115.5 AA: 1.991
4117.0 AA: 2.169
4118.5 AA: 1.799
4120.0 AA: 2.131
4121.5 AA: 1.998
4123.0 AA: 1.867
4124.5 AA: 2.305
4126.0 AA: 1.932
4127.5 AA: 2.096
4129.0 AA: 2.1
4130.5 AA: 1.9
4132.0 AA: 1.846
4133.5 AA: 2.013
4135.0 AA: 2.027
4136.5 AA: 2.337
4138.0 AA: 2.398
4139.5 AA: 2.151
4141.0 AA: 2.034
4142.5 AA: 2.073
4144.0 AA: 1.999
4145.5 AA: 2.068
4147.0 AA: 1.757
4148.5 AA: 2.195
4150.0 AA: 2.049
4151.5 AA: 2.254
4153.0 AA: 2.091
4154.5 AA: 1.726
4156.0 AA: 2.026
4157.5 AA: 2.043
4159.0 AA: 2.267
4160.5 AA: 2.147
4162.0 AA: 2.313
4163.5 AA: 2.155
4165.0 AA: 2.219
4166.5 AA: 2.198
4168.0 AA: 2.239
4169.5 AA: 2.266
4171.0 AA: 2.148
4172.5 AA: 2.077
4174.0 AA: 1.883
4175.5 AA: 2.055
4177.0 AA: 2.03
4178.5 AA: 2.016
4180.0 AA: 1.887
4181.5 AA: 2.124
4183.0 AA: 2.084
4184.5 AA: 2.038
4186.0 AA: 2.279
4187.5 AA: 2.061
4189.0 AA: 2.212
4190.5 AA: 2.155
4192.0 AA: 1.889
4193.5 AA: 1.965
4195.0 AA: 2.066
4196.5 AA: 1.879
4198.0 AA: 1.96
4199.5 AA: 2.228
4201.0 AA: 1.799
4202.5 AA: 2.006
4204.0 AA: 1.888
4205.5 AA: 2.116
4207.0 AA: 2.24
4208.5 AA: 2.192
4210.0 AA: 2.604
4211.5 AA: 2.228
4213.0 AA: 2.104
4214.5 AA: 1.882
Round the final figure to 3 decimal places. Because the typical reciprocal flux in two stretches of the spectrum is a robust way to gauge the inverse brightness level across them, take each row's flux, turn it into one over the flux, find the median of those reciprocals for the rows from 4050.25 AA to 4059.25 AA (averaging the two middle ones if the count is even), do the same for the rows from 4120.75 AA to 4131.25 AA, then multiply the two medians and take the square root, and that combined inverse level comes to 0.488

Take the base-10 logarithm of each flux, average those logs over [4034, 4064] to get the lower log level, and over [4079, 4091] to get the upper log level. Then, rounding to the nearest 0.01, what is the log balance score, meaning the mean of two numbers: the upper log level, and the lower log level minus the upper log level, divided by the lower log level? 0.17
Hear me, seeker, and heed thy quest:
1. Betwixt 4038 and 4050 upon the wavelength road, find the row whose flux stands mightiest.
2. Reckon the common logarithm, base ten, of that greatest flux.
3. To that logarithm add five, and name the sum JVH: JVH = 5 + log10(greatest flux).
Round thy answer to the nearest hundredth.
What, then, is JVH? 5.39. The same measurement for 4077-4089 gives 5.36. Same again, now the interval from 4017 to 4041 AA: 5.40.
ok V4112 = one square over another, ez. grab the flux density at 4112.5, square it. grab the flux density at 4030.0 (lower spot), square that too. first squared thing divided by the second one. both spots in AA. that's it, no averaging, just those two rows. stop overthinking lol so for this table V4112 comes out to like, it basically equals 0.89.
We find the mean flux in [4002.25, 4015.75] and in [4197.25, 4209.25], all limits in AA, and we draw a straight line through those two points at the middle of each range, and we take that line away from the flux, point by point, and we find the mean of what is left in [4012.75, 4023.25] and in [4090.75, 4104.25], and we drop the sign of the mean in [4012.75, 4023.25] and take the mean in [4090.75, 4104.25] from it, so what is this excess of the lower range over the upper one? 0.38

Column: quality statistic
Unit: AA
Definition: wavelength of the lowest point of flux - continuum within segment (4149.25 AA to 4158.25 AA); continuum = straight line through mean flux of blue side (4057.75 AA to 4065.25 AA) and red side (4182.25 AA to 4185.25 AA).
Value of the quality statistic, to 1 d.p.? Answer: 4154.5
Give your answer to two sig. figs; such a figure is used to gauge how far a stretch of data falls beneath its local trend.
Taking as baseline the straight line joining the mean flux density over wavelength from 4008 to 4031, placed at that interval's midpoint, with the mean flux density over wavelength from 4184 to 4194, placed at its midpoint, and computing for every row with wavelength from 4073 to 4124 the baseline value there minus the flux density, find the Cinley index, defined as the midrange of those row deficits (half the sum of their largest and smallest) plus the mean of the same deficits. 0.43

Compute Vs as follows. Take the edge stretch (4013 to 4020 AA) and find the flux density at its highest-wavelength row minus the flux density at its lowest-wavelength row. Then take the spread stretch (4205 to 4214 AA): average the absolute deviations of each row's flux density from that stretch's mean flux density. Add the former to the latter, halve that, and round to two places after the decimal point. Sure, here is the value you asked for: 0.17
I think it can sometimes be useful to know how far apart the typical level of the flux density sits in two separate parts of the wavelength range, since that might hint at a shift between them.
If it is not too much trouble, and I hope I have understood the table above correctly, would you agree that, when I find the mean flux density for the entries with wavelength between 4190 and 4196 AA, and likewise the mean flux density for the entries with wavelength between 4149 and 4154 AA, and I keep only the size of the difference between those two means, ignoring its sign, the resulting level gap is 0.11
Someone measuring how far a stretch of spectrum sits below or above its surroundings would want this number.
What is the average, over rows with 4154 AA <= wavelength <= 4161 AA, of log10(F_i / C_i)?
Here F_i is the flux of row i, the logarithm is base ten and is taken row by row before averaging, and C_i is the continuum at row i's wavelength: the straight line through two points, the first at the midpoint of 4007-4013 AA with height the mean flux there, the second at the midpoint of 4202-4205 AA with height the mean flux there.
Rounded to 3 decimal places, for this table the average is 0.013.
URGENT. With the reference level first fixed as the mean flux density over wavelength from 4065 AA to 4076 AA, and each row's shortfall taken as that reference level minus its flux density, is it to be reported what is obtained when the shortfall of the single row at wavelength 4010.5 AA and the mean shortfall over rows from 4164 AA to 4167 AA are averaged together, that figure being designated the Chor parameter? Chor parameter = -0.06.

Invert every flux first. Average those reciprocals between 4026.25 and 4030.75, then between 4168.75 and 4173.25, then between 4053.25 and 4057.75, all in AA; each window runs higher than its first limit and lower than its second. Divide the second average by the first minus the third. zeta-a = -11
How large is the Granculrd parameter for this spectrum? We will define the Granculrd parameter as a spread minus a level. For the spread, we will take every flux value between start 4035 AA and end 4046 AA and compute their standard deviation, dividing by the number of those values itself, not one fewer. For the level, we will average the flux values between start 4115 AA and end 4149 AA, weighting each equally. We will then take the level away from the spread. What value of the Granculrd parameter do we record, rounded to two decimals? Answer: -1.94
